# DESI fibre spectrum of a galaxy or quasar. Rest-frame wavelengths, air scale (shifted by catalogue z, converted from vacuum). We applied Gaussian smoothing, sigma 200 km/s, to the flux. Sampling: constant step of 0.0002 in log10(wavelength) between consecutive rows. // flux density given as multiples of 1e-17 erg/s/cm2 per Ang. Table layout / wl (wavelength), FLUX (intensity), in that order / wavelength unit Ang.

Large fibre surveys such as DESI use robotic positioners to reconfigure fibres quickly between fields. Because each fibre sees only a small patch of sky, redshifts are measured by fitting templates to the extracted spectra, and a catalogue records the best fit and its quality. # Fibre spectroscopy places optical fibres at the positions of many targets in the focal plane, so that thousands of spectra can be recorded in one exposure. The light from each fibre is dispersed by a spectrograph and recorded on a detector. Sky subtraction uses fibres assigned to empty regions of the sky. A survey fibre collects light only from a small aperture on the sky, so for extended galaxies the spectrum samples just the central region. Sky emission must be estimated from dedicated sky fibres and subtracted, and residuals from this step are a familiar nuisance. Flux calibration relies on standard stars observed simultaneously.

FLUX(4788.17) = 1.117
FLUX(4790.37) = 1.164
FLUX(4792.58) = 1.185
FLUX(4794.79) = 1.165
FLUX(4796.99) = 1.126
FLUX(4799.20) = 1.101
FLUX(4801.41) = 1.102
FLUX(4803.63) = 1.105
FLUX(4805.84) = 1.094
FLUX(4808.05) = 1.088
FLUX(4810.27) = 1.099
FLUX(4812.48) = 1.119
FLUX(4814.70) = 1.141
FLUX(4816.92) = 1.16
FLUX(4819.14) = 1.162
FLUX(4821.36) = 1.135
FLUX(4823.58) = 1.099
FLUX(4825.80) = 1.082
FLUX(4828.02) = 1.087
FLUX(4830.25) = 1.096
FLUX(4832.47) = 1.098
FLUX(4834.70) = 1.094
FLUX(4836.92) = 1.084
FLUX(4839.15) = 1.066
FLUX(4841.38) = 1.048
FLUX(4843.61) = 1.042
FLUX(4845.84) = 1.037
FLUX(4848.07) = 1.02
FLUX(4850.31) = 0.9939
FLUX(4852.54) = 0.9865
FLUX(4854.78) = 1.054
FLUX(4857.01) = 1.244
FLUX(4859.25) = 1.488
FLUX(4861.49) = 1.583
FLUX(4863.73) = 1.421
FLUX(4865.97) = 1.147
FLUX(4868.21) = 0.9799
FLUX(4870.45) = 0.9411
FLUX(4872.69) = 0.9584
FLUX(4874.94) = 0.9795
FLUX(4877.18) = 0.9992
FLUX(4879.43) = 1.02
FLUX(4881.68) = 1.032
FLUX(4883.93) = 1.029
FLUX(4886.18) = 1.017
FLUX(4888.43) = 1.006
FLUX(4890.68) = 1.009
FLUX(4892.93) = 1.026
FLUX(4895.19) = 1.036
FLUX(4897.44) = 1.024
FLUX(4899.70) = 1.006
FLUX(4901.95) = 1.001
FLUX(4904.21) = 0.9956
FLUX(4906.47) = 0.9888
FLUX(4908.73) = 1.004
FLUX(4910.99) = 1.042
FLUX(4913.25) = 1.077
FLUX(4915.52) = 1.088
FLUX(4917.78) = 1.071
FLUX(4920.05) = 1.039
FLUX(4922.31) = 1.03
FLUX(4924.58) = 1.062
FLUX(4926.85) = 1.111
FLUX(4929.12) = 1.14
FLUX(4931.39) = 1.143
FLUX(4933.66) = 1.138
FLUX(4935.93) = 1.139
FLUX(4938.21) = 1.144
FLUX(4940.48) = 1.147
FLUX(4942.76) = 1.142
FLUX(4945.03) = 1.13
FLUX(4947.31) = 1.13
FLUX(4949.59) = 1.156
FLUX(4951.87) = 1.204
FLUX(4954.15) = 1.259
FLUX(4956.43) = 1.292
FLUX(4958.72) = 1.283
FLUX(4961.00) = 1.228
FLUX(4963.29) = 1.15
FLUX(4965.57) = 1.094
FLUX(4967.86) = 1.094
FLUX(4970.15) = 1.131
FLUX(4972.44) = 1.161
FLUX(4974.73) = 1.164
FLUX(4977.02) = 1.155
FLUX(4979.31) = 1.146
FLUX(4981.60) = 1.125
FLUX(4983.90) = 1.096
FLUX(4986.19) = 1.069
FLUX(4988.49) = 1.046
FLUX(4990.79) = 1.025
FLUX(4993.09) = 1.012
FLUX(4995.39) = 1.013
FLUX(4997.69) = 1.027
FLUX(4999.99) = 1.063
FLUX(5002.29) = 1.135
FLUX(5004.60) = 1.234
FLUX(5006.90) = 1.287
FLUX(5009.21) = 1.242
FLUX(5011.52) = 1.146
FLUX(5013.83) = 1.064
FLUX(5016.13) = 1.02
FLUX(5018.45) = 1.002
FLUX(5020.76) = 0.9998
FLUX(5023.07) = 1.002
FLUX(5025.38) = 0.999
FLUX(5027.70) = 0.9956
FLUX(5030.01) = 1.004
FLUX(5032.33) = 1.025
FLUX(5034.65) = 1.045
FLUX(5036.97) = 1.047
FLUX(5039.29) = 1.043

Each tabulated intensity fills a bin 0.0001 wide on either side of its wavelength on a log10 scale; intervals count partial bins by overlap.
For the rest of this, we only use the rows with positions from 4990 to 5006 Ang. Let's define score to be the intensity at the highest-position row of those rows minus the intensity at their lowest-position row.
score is 0.21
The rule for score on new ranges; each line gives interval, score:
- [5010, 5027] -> -0.15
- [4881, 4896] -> 0.00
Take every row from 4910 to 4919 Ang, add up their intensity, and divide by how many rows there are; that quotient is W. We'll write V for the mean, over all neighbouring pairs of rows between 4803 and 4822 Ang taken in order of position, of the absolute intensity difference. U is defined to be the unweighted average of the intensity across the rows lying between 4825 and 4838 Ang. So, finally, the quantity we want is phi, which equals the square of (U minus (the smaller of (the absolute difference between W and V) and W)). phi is 0.001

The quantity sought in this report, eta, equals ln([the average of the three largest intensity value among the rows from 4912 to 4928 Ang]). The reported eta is 0.09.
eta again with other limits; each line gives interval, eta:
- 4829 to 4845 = 0.09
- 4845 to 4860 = 0.23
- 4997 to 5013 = 0.23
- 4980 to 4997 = 0.09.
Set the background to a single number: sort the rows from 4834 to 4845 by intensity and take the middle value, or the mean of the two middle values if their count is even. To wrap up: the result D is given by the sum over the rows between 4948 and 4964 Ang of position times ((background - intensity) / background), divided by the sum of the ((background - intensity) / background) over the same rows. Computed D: 4956.5 Ang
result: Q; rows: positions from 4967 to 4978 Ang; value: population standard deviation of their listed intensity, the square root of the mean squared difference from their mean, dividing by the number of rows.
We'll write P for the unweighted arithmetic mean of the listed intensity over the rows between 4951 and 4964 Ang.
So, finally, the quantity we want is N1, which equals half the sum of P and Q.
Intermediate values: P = 1.24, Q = 0.026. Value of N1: 0.63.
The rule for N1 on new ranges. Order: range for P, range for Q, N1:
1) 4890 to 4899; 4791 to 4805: 0.53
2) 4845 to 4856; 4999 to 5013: 0.55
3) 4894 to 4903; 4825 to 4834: 0.51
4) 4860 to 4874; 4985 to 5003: 0.61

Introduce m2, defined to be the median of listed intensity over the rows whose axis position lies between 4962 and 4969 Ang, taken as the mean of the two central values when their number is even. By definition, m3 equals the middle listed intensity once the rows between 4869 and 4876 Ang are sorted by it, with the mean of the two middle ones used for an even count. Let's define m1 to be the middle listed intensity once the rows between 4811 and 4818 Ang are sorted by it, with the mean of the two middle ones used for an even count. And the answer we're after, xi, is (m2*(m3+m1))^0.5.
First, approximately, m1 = 1.14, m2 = 1.09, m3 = 0.96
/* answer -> 1.52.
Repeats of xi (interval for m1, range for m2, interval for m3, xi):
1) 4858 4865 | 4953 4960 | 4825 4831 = 1.82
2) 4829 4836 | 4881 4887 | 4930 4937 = 1.52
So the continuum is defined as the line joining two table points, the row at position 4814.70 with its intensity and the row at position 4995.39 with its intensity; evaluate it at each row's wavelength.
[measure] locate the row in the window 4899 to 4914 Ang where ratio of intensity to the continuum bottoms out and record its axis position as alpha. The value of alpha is 4906.47 Ang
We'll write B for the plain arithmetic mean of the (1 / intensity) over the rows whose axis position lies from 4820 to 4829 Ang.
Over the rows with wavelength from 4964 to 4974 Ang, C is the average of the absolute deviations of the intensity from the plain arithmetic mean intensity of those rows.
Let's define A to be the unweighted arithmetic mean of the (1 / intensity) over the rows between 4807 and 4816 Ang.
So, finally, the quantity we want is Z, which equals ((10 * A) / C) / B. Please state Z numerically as 381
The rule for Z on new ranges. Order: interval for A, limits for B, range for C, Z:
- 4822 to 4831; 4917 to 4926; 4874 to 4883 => 525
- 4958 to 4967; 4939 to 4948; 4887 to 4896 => 817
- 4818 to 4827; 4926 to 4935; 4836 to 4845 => 675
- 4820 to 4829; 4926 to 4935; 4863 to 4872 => 64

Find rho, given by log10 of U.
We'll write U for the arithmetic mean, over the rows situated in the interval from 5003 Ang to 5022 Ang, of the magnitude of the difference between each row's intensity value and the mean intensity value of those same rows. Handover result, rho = -1.0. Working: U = 0.103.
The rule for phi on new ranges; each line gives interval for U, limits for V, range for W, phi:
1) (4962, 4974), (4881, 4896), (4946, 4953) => 0.001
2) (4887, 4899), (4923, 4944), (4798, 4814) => 0.005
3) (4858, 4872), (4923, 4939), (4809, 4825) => 0.021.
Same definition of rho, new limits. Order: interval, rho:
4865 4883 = -1.4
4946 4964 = -1.3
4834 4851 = -1.6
